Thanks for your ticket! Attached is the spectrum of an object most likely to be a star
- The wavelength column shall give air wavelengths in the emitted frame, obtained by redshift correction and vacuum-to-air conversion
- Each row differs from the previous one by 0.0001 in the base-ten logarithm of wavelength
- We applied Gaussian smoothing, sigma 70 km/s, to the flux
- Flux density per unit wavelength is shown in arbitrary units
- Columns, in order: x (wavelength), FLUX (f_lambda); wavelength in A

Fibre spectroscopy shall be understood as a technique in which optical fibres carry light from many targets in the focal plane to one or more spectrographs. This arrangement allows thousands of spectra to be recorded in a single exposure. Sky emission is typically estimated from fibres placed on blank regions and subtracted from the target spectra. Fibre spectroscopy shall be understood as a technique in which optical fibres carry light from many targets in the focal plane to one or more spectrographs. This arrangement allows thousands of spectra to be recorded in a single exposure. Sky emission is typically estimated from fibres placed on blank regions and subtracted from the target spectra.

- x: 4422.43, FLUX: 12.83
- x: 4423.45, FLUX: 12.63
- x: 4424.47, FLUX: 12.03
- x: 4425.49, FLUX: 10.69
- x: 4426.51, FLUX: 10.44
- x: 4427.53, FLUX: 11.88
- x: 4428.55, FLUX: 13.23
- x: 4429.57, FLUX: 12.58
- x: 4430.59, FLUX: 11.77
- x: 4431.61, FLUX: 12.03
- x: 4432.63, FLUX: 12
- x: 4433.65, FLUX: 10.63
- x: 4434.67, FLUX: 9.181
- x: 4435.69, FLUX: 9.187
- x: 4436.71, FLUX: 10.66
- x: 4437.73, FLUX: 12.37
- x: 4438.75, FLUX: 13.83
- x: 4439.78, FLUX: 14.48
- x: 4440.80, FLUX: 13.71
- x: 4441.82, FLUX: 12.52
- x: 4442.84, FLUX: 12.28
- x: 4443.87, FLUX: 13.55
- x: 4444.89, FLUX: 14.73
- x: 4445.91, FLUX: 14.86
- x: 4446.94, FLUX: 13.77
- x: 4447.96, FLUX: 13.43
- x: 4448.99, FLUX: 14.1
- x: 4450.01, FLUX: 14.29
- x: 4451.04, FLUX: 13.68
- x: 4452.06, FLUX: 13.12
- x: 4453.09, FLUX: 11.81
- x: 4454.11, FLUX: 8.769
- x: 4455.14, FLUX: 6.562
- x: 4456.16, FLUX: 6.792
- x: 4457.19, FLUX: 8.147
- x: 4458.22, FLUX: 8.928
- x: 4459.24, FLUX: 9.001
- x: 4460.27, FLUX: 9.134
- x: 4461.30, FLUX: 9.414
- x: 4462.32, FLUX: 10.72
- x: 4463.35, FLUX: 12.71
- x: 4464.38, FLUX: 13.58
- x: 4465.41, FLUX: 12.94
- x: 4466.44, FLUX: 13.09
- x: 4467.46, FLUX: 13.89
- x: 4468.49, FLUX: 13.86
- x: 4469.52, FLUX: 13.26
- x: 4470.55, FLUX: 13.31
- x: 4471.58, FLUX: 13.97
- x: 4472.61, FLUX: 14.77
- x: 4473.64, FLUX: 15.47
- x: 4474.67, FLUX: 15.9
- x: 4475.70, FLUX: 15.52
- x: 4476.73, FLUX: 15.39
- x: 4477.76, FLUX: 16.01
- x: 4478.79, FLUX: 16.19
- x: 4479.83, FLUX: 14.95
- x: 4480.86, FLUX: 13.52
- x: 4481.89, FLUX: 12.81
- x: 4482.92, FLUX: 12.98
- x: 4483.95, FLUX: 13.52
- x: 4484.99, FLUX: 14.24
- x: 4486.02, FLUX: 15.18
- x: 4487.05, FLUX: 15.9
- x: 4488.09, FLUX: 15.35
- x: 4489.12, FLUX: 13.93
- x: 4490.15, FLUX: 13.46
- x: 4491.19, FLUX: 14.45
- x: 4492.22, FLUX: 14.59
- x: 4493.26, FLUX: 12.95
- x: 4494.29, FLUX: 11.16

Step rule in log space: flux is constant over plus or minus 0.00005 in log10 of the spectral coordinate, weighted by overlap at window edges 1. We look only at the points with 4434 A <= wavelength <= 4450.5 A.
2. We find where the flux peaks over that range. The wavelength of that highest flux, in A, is 4445.91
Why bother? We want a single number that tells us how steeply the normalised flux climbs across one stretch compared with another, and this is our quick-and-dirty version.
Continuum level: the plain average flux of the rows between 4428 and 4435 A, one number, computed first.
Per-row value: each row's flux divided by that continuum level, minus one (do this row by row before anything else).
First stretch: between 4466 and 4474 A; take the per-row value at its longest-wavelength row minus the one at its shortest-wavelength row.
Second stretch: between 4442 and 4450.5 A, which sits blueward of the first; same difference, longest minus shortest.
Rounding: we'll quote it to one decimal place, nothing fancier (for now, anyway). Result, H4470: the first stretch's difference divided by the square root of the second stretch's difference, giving 0.5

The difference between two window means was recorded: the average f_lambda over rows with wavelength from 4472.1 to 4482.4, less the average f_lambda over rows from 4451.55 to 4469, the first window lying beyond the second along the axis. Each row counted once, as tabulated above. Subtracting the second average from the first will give 4.3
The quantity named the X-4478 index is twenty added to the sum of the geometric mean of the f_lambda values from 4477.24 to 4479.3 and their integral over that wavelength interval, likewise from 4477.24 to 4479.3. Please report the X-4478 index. 69.3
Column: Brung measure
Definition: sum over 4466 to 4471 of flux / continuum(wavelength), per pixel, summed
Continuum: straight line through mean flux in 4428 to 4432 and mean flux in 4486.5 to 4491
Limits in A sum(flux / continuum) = 4.9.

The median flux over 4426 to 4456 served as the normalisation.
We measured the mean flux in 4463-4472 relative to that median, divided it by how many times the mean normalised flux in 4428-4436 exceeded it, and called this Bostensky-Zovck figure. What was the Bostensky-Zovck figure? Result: 1.3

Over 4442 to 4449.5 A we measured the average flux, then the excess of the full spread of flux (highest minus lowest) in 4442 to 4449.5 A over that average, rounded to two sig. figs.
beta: -11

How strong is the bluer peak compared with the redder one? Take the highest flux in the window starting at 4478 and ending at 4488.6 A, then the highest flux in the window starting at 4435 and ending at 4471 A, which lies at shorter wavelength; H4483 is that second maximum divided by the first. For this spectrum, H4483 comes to 0.918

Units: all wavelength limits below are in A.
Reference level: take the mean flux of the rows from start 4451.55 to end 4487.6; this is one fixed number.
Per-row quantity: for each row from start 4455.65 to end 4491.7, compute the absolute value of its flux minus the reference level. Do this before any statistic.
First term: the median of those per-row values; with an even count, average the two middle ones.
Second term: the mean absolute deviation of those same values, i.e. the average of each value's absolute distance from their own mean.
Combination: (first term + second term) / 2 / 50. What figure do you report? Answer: 0.0322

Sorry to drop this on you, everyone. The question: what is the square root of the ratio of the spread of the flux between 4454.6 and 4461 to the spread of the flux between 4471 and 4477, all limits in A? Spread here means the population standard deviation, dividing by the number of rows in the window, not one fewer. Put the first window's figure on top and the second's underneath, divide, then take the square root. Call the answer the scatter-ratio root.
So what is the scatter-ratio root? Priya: 1.29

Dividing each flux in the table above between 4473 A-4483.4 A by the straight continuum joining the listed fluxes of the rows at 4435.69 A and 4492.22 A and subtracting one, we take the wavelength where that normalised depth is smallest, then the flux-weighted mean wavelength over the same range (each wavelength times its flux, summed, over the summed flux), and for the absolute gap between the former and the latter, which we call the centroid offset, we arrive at 3.8 A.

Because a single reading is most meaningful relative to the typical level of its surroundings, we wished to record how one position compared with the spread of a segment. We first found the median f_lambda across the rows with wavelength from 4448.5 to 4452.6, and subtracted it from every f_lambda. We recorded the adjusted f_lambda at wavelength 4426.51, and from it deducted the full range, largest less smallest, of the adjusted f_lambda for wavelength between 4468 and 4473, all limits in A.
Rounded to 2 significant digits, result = -5.0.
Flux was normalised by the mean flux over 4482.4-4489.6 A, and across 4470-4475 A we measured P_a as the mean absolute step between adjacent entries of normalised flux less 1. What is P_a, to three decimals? 0.045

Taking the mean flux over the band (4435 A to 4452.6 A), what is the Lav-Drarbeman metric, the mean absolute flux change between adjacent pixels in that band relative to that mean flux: 0.064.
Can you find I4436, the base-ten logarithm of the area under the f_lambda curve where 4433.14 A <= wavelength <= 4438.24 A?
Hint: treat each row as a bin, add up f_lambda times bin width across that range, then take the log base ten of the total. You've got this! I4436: 1.73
